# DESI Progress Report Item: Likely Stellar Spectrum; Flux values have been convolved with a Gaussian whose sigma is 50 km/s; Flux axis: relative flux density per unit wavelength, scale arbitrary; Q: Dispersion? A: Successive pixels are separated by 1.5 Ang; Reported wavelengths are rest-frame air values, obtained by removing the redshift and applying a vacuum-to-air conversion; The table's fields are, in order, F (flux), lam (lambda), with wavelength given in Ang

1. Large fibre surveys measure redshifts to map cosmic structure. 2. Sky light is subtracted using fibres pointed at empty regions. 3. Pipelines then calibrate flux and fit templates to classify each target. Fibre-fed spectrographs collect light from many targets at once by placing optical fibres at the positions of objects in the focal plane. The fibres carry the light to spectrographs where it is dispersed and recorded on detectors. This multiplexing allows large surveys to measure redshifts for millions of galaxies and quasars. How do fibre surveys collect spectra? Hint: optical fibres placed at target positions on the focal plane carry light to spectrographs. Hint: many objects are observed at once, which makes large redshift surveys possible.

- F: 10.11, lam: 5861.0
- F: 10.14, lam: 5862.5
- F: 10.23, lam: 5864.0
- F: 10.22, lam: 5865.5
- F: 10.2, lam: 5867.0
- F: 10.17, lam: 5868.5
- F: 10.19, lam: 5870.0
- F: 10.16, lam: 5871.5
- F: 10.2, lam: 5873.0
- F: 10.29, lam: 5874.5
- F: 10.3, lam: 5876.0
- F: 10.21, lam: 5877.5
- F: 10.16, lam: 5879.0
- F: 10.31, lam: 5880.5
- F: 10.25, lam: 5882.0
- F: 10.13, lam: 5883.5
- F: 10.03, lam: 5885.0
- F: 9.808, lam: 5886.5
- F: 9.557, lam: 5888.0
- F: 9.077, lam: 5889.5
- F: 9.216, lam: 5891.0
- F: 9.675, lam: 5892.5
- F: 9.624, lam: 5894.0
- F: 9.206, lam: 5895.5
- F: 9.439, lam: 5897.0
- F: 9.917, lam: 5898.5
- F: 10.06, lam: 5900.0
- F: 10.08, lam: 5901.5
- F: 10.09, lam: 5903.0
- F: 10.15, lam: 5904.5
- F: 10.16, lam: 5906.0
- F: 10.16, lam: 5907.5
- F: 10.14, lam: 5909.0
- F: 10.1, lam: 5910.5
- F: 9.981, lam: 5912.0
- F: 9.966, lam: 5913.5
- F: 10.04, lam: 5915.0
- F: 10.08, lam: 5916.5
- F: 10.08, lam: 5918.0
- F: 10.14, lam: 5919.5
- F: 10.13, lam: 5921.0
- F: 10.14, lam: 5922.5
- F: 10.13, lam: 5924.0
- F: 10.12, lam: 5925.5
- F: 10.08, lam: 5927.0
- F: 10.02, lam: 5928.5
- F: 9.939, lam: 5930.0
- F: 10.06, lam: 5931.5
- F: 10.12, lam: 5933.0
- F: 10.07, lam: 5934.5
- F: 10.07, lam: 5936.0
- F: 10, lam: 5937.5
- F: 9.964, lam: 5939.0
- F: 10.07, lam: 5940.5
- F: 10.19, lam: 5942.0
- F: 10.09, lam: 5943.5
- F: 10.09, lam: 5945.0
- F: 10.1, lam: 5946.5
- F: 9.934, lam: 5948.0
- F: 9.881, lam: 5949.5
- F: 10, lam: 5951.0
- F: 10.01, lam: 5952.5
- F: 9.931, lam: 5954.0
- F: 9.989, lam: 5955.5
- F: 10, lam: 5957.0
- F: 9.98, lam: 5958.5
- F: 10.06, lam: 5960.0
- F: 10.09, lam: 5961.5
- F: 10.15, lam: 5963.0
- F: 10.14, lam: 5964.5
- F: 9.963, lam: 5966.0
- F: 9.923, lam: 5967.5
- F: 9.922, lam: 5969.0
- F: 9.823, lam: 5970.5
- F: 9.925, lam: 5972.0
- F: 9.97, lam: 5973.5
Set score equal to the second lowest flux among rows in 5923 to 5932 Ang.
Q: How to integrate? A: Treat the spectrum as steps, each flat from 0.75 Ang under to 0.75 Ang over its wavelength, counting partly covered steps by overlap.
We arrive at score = 10.02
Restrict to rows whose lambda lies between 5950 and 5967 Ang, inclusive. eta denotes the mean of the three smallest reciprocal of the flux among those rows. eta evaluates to 0.0987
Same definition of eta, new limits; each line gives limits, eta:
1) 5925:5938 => 0.0989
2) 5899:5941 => 0.0985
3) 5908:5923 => 0.0986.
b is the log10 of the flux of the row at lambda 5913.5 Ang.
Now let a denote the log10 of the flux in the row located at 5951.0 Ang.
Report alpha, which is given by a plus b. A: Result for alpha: 1.999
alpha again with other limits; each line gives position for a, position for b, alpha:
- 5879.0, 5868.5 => 2.014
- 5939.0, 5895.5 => 1.963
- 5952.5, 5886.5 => 1.992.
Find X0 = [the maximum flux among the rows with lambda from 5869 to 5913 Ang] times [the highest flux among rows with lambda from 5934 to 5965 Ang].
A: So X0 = 105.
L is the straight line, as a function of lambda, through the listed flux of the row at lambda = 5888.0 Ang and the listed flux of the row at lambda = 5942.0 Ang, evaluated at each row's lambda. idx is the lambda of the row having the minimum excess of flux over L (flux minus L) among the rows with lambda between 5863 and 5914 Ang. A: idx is 5889.5 Ang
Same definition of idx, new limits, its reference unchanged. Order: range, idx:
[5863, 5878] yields 5877.5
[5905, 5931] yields 5930.0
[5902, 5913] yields 5912.0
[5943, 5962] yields 5958.5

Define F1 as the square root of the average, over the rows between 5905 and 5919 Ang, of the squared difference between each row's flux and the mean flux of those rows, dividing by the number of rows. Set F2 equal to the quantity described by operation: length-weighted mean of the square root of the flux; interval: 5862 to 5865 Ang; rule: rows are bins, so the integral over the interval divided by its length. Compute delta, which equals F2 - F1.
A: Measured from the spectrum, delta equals 3.12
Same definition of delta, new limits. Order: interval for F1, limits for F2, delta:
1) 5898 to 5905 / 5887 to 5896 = 2.99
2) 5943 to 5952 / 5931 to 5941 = 3.09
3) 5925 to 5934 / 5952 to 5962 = 3.10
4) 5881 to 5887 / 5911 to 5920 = 3.01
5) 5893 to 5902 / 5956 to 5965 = 2.85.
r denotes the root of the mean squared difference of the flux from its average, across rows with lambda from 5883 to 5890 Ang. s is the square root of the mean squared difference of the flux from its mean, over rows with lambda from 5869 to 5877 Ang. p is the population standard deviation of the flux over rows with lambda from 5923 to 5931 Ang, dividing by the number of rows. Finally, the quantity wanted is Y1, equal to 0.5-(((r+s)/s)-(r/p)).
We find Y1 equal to -1.9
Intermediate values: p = 0.071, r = 0.4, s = 0.0564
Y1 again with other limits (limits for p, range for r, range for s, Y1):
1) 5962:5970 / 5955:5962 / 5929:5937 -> -0.8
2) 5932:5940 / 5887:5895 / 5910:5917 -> -0.7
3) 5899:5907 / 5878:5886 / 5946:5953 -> 0.6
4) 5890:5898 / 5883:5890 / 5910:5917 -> -5.7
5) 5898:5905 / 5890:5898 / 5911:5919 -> -2.0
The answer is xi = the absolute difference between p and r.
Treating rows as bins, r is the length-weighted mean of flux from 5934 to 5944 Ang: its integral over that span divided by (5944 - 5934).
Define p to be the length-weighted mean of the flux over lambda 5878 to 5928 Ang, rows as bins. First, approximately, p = 9.9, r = 10.1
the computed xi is 0.12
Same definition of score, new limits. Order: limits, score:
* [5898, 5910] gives 10.06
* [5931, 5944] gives 10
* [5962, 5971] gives 9.922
